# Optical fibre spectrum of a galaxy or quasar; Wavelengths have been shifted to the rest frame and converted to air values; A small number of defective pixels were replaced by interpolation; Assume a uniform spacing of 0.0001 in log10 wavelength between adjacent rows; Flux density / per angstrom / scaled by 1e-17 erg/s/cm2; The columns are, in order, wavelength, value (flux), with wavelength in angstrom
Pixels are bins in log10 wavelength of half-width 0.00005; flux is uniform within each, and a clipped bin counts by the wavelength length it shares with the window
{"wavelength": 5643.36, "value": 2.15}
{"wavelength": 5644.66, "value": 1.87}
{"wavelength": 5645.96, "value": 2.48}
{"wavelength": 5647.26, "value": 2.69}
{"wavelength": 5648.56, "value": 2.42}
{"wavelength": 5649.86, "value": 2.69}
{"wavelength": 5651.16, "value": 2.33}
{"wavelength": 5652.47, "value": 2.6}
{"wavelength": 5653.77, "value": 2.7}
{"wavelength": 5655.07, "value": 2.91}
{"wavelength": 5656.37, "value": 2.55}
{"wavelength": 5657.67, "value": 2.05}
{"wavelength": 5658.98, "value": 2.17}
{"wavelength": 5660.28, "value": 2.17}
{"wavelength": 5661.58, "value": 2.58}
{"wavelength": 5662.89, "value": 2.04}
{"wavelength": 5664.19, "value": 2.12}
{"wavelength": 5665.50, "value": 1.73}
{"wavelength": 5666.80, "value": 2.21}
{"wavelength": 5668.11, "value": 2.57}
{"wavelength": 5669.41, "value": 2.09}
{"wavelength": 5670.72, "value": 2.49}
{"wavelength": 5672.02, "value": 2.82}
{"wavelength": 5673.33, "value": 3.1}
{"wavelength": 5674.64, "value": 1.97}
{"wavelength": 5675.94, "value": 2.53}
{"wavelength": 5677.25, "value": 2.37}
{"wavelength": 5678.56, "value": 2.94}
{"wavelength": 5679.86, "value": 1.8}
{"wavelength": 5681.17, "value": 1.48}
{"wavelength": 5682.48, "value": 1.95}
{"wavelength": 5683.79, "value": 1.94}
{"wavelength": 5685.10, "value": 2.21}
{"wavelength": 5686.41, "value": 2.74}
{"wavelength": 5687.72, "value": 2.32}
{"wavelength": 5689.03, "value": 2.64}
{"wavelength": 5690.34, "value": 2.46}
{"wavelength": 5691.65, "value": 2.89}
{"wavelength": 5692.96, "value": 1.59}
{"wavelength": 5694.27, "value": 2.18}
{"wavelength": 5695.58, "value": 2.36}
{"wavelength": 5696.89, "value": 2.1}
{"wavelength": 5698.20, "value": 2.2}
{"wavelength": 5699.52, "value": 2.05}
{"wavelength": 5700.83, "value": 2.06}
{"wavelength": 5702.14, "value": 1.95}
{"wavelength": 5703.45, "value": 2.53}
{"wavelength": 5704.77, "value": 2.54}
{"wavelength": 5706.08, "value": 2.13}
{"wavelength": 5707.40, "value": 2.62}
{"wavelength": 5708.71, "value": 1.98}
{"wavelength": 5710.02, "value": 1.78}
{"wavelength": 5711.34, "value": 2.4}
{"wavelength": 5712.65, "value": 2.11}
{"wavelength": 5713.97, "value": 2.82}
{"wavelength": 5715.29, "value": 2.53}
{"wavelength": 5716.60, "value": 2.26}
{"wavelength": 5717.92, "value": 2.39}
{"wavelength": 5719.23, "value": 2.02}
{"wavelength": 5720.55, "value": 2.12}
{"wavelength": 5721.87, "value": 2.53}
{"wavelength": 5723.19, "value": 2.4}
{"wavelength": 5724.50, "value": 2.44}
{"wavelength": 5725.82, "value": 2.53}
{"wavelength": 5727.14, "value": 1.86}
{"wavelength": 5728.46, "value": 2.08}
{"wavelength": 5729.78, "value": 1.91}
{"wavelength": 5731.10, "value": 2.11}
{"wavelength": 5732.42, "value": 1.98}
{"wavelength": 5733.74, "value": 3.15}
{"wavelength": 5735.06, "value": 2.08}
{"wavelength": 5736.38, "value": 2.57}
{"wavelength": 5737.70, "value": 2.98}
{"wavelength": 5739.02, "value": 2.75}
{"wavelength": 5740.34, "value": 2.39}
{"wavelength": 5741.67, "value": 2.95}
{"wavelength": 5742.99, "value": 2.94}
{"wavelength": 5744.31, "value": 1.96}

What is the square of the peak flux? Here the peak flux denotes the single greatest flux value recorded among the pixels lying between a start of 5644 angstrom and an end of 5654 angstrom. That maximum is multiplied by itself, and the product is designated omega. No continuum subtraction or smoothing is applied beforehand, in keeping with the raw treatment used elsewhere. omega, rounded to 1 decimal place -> 7.3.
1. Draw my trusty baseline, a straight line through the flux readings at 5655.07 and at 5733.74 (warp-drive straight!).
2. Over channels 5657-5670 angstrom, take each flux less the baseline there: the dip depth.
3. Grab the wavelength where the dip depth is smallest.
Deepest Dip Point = 5665.50 angstrom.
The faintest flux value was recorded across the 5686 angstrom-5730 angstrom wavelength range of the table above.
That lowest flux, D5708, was 1.59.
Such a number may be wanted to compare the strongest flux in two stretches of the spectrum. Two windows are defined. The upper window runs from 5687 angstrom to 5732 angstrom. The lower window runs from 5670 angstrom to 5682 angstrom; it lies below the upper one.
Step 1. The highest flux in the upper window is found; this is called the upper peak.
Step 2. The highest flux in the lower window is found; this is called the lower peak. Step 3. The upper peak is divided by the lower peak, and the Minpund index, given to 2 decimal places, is 0.93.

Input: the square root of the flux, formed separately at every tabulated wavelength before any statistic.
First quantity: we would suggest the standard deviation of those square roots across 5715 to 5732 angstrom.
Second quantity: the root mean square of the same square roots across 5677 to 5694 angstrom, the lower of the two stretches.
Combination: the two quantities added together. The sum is 1.58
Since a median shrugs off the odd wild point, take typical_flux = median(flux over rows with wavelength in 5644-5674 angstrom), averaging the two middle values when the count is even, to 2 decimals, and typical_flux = 2.48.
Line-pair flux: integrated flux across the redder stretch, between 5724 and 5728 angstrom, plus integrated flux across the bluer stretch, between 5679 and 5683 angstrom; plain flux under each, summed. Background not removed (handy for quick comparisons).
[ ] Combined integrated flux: 16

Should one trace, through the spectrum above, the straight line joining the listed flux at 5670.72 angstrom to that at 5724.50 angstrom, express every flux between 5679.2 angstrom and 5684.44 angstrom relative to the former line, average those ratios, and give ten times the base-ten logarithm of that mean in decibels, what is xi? -1.4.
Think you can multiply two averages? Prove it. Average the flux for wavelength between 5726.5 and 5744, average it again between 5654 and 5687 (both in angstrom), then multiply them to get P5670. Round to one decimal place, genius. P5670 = 5.6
